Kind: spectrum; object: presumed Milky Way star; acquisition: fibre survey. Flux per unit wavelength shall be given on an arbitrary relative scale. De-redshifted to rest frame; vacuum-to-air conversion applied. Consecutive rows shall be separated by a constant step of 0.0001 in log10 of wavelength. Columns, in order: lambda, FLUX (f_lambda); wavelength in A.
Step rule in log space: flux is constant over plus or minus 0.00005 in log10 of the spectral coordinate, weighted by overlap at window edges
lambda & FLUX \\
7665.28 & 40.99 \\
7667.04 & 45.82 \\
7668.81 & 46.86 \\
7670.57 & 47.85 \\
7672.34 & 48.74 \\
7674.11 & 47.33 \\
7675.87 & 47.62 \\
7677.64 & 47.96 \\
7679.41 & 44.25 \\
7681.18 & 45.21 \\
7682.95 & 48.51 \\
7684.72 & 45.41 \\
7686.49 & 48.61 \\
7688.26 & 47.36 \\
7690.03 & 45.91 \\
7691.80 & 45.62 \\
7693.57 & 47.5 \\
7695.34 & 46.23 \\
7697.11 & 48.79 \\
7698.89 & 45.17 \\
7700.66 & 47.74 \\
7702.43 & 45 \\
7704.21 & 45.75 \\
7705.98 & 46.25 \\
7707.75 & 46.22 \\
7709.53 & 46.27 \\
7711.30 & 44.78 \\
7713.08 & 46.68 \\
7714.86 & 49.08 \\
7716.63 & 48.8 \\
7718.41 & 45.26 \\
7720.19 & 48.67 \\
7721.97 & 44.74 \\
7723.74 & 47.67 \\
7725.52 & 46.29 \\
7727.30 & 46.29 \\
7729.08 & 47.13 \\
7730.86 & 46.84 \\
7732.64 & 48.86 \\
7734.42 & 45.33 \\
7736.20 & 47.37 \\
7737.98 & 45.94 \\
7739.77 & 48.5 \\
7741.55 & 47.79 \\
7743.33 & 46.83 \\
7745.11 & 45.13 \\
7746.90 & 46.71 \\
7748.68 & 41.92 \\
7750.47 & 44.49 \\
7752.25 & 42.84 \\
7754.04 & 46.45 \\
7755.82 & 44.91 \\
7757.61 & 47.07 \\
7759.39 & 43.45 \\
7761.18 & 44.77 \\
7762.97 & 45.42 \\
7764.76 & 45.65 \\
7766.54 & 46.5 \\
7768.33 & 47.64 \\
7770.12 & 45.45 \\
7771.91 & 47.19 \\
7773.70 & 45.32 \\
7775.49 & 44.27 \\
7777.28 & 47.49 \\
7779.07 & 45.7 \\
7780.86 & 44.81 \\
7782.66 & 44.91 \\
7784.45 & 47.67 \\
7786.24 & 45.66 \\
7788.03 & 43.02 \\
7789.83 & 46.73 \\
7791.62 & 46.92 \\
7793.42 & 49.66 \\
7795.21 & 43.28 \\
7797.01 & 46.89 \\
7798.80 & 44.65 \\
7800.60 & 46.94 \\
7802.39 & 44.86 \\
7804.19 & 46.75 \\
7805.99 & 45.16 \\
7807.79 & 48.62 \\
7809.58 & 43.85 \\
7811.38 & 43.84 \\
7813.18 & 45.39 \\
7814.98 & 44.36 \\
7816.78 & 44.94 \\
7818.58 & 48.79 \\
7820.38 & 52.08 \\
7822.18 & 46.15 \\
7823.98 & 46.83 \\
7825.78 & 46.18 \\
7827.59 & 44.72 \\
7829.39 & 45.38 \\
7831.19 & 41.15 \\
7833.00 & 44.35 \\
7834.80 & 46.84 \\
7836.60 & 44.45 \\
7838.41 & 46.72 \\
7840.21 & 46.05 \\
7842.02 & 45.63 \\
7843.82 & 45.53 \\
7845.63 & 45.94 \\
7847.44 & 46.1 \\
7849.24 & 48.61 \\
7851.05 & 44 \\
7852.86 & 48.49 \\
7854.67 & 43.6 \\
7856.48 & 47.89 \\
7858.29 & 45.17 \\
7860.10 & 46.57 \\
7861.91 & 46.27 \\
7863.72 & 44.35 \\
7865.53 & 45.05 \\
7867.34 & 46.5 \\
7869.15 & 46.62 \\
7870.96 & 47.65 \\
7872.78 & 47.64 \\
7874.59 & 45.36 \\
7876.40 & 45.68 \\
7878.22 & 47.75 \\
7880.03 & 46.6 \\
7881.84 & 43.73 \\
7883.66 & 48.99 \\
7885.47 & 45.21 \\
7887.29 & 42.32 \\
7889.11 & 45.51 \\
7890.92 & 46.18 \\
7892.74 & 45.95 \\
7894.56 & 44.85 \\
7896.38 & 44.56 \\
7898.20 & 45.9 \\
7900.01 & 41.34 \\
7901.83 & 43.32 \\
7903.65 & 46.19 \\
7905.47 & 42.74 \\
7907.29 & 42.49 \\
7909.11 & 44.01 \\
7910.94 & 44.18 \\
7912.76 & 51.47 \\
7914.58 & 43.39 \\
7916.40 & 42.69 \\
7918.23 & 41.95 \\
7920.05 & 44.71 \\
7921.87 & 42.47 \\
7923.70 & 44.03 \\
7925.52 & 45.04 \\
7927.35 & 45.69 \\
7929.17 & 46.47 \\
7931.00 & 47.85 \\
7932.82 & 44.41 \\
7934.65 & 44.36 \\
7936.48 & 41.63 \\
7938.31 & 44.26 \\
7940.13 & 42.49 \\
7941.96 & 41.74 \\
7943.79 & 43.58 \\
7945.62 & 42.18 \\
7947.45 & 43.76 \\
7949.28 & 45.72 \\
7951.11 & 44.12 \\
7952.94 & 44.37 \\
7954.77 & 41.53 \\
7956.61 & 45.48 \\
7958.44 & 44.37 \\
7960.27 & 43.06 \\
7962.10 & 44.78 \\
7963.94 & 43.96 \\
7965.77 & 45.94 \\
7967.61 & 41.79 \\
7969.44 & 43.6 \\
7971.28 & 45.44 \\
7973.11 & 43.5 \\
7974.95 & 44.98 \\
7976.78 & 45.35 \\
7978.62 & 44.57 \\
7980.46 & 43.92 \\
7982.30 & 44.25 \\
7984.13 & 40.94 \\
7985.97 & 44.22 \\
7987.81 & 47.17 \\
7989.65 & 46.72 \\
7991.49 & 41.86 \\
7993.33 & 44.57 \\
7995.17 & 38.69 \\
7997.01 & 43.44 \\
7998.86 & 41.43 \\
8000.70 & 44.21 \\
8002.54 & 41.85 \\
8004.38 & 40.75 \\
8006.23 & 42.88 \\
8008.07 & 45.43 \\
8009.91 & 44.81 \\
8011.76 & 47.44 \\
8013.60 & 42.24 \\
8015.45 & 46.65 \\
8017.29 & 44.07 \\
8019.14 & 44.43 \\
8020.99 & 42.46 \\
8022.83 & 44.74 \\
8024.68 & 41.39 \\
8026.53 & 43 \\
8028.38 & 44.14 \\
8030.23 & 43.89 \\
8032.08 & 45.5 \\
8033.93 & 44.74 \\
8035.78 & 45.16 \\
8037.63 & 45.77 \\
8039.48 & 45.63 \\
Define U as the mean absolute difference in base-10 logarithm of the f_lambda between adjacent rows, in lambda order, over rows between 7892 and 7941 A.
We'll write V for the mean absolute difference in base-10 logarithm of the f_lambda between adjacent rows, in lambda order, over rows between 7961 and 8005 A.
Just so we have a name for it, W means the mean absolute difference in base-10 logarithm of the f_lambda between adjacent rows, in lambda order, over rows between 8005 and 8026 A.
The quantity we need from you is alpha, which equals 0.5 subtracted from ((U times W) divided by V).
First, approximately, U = 0.0206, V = 0.023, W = 0.025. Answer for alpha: -0.477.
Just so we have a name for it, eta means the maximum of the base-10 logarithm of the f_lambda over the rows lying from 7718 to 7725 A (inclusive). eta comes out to 1.69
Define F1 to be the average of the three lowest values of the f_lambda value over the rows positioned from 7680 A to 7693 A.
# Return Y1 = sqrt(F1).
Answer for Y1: 6.74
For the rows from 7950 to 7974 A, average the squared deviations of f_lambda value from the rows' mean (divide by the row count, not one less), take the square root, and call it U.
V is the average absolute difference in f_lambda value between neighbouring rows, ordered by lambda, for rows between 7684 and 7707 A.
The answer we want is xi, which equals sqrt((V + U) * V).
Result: 2.4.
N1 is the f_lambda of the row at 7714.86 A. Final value 49.08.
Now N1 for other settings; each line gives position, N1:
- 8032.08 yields 45.5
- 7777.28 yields 47.49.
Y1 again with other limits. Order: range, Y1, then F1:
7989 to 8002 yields 6.38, 40.7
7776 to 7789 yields 6.65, 44.2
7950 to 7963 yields 6.55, 42.9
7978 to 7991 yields 6.56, 43.0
